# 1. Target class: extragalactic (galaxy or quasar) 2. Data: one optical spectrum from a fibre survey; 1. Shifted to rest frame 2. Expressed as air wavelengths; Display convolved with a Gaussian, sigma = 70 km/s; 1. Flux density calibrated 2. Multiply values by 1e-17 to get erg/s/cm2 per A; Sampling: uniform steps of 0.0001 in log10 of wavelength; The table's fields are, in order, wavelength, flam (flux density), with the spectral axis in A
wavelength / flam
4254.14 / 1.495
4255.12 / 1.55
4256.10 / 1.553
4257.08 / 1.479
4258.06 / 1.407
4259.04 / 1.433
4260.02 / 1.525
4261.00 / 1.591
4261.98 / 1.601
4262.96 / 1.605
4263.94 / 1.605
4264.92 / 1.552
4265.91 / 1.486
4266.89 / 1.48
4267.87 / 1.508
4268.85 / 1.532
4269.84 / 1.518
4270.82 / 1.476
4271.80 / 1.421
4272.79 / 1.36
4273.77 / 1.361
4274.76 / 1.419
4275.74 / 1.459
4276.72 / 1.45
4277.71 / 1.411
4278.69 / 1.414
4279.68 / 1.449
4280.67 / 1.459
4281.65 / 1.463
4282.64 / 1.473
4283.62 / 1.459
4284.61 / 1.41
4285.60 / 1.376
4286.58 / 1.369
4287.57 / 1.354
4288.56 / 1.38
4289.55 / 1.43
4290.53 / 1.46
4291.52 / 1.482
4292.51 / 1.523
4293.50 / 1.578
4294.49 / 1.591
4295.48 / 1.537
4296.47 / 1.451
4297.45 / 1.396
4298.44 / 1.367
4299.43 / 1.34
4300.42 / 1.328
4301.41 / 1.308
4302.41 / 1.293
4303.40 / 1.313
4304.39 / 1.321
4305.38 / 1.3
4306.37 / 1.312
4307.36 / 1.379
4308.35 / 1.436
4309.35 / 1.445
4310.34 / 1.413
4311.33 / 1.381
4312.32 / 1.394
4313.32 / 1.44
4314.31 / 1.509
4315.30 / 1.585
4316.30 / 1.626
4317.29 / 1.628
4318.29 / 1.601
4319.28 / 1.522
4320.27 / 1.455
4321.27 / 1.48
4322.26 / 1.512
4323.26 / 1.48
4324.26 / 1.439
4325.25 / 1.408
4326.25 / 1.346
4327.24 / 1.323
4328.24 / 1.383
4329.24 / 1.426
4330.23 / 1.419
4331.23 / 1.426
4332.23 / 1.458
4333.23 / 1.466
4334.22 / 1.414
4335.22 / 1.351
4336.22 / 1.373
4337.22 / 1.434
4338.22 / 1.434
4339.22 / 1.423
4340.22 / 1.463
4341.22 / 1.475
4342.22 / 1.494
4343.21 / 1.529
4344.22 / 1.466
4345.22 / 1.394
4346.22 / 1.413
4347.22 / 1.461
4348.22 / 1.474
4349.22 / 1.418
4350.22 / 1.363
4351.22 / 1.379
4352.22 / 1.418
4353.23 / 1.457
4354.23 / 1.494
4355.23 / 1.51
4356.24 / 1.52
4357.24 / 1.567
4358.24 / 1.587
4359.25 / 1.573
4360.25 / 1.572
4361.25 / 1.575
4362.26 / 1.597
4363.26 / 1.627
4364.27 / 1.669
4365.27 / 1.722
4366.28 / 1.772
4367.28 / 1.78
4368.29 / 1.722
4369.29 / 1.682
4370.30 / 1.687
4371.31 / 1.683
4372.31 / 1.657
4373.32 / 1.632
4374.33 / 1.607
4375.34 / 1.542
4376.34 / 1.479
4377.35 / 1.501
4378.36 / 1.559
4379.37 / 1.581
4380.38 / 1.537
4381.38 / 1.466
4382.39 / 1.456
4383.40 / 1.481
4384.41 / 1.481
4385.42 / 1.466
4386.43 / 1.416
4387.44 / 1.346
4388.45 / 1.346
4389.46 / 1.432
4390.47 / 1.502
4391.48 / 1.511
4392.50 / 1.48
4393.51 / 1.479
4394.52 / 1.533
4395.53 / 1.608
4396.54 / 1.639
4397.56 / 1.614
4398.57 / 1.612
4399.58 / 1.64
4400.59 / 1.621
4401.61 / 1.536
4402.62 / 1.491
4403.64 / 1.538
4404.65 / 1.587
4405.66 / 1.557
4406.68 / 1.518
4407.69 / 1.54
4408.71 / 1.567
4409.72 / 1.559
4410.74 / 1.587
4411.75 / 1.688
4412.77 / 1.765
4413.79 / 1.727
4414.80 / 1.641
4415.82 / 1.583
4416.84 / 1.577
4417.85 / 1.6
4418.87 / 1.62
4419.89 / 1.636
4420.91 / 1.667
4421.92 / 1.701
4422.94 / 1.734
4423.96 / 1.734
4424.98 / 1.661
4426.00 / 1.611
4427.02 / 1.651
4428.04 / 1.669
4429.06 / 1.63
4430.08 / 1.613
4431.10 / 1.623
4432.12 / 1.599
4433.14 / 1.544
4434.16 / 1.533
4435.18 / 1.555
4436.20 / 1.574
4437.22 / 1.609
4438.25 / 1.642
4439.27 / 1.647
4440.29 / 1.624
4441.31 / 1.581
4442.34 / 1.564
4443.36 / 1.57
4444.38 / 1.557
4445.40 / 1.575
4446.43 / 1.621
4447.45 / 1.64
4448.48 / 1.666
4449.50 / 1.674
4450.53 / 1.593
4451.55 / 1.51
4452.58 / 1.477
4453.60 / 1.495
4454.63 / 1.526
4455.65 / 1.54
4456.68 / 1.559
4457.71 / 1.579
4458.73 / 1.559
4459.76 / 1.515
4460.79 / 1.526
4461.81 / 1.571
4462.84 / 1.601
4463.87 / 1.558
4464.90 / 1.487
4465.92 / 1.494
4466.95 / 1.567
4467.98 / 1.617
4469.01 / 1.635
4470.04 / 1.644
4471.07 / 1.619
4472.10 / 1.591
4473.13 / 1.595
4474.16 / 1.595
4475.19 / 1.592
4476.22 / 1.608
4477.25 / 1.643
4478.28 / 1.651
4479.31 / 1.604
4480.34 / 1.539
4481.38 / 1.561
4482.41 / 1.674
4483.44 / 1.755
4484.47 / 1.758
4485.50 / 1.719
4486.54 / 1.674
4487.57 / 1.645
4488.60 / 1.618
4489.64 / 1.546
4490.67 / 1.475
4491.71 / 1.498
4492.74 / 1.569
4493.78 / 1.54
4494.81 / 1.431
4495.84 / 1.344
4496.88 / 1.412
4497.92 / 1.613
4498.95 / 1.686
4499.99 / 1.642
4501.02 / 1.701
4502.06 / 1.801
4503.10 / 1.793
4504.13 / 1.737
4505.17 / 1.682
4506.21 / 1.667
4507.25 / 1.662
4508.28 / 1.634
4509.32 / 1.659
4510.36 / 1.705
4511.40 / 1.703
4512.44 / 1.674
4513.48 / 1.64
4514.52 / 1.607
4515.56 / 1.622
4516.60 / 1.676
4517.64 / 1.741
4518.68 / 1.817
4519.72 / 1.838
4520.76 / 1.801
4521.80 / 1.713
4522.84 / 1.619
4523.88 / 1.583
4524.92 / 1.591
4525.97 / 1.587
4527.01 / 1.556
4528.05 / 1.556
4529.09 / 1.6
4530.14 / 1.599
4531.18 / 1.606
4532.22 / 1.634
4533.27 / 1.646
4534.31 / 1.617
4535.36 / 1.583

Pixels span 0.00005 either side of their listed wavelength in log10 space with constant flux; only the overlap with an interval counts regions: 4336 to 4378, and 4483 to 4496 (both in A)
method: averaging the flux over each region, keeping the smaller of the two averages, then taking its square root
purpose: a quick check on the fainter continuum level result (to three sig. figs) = 1.24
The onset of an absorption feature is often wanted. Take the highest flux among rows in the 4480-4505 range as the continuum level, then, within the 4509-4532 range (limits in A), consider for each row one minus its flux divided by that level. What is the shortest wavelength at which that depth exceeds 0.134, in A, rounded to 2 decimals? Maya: 4527.01 A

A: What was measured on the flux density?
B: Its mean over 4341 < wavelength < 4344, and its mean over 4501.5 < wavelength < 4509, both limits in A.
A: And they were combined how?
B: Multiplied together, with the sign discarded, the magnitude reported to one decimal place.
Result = 2.6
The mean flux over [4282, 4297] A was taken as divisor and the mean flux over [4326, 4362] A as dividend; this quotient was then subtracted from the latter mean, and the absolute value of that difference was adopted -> 0.46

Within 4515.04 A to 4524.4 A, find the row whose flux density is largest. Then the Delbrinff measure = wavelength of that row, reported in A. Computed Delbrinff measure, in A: 4519.72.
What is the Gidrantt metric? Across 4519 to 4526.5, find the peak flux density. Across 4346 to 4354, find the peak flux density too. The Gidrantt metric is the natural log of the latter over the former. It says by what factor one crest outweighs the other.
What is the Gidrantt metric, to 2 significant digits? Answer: -0.22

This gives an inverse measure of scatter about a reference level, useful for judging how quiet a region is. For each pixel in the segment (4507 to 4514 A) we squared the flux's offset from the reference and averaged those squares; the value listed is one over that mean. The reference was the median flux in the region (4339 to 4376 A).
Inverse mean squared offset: 60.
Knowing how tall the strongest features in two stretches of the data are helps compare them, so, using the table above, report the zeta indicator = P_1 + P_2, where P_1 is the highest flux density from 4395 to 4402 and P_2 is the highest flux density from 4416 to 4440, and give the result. 3.37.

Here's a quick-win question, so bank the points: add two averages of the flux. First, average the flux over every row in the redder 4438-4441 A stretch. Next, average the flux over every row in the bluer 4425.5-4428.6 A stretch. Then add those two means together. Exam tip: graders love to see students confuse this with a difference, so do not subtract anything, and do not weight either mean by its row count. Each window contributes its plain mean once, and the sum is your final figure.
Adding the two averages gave 3.28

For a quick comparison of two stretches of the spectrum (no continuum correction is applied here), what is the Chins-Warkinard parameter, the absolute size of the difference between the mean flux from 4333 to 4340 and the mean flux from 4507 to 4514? 0.255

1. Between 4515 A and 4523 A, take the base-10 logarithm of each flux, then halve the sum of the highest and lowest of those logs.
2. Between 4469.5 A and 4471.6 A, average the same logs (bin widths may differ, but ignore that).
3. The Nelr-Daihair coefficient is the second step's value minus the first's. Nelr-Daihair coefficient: -0.024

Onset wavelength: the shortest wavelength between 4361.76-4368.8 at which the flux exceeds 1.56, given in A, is 4362.26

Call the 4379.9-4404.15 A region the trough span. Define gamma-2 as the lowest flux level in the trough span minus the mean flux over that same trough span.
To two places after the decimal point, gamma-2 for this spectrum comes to -0.16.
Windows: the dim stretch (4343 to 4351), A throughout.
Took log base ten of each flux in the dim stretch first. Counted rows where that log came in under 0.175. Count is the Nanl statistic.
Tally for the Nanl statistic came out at 7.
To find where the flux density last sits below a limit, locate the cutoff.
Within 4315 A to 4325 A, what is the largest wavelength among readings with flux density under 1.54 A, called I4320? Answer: 4324.26 A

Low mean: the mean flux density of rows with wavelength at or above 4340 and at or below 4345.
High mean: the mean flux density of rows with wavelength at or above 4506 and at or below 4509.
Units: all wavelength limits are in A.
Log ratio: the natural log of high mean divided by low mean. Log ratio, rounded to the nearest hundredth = 0.11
